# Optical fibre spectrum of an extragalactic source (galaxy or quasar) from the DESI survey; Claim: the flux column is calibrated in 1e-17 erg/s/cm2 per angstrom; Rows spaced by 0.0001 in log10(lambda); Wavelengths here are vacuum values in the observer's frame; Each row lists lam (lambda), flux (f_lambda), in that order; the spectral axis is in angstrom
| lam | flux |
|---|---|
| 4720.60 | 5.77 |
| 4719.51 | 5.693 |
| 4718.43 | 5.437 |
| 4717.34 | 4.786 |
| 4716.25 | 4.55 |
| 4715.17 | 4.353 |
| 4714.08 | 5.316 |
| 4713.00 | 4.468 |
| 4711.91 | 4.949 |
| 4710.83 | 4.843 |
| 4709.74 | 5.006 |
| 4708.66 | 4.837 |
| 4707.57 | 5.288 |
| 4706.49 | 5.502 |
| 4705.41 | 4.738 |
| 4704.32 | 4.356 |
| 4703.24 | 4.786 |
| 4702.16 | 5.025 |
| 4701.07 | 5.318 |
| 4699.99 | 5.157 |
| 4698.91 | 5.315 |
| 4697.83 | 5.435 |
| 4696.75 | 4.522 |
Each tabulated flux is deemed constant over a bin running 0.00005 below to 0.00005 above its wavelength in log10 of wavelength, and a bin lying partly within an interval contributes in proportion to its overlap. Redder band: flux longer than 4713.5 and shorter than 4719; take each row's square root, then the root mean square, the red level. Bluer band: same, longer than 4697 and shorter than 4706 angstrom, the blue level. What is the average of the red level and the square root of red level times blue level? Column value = 2.22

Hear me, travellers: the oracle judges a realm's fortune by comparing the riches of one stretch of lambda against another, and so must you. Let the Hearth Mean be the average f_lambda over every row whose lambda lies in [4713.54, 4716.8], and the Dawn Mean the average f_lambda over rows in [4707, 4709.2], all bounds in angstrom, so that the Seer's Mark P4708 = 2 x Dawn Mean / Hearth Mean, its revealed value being 2.14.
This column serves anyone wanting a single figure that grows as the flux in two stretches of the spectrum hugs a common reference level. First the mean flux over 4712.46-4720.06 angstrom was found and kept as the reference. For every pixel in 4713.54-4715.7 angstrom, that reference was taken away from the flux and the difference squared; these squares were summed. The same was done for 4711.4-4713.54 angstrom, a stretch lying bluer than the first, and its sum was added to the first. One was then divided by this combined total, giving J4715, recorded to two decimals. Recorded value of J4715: 1.40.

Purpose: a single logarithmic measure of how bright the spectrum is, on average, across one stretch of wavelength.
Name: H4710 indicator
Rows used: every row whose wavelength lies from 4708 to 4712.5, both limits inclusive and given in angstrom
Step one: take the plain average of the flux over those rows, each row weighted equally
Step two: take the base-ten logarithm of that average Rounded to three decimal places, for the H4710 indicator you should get 0.691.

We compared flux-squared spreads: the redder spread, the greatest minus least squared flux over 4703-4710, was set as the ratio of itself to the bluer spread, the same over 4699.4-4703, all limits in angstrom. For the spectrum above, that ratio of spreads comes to 3.7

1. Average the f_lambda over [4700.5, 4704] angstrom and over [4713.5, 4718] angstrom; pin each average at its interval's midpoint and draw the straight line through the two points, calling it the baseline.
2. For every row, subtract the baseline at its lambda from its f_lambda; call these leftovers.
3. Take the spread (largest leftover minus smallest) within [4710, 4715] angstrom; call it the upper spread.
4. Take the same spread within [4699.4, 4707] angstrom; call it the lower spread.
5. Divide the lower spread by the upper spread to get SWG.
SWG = 1.37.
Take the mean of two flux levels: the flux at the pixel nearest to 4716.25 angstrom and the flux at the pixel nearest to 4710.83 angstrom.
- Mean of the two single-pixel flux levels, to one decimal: 4.7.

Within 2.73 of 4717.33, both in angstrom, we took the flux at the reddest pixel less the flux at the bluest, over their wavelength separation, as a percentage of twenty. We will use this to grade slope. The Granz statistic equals 1.5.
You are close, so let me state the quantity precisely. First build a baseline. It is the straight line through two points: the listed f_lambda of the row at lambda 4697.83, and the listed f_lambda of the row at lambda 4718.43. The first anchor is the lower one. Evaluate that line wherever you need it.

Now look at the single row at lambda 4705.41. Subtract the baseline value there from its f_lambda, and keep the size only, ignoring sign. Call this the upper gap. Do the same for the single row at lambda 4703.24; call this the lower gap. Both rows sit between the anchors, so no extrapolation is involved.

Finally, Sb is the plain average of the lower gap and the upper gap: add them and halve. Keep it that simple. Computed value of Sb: 0.67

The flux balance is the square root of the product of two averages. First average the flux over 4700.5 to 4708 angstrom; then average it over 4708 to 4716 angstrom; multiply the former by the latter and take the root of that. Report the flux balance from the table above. 4.91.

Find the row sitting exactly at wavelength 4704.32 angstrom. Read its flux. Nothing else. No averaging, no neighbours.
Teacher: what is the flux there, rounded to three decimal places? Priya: 4.356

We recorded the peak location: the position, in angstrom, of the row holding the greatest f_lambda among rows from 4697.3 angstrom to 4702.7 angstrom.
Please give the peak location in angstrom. 4697.83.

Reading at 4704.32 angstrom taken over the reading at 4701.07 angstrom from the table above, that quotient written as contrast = 0.82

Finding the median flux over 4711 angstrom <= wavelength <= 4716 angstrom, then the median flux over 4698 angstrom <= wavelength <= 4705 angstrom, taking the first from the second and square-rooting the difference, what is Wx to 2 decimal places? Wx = 0.62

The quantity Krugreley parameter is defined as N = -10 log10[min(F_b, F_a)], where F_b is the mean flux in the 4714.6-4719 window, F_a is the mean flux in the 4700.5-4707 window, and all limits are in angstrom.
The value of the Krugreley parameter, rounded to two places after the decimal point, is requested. -6.80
